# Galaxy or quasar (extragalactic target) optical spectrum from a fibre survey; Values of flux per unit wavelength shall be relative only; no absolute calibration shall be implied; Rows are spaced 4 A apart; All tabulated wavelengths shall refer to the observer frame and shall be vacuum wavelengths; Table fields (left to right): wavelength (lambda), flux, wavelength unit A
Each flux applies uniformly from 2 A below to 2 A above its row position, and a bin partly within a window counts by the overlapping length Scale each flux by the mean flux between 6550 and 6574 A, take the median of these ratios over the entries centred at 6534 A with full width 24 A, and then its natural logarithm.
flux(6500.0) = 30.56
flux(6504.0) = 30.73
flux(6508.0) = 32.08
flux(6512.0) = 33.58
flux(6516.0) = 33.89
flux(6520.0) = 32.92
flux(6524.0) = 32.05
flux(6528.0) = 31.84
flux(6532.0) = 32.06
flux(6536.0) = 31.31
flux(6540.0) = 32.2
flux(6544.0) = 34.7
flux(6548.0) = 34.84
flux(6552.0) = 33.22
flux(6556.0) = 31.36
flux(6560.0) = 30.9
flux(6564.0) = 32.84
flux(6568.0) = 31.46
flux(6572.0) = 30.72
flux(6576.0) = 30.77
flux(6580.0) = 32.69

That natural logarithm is 0.010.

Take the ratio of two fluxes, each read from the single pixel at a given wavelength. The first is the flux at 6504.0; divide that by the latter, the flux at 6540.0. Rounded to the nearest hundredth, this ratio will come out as 0.95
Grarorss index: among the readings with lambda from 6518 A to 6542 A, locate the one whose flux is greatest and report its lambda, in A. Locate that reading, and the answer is 6520.0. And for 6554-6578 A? 6564.0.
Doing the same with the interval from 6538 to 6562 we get 6548.0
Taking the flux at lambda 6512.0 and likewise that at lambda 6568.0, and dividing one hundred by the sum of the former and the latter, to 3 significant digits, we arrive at 1.54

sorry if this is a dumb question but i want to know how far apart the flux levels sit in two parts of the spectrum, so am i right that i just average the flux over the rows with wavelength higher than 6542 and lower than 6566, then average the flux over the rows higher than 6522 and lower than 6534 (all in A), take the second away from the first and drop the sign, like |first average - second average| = 0.99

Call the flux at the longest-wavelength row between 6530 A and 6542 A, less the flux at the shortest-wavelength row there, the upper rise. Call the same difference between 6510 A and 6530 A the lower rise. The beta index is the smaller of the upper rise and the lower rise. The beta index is -1.7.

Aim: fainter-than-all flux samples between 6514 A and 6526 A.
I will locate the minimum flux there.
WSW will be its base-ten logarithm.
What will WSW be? 1.51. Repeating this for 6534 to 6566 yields 1.49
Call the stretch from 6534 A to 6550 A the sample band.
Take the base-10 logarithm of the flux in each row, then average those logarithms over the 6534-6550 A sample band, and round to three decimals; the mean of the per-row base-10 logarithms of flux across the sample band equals 1.521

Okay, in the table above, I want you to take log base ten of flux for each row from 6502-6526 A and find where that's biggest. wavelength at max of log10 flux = 6516.0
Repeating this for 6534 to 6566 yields 6548.0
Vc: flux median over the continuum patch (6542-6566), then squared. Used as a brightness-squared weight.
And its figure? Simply 1091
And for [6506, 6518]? 1128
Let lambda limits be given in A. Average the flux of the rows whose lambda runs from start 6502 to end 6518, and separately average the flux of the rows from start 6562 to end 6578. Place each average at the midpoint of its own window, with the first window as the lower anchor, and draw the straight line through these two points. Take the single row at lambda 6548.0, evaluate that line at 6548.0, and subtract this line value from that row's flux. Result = 3.0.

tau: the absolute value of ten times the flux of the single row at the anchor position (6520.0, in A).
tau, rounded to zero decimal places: 329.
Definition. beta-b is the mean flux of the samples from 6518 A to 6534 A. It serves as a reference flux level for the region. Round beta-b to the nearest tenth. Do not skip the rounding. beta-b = 32.2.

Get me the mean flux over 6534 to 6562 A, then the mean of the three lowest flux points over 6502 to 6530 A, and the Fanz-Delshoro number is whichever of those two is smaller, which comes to 31.5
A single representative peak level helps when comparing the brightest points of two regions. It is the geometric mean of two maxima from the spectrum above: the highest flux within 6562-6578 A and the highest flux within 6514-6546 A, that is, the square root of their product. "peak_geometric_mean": 33.8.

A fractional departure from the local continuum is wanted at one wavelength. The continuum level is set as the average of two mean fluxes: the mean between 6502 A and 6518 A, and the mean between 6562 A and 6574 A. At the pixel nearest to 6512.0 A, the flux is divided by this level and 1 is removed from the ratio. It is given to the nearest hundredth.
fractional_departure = 0.05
